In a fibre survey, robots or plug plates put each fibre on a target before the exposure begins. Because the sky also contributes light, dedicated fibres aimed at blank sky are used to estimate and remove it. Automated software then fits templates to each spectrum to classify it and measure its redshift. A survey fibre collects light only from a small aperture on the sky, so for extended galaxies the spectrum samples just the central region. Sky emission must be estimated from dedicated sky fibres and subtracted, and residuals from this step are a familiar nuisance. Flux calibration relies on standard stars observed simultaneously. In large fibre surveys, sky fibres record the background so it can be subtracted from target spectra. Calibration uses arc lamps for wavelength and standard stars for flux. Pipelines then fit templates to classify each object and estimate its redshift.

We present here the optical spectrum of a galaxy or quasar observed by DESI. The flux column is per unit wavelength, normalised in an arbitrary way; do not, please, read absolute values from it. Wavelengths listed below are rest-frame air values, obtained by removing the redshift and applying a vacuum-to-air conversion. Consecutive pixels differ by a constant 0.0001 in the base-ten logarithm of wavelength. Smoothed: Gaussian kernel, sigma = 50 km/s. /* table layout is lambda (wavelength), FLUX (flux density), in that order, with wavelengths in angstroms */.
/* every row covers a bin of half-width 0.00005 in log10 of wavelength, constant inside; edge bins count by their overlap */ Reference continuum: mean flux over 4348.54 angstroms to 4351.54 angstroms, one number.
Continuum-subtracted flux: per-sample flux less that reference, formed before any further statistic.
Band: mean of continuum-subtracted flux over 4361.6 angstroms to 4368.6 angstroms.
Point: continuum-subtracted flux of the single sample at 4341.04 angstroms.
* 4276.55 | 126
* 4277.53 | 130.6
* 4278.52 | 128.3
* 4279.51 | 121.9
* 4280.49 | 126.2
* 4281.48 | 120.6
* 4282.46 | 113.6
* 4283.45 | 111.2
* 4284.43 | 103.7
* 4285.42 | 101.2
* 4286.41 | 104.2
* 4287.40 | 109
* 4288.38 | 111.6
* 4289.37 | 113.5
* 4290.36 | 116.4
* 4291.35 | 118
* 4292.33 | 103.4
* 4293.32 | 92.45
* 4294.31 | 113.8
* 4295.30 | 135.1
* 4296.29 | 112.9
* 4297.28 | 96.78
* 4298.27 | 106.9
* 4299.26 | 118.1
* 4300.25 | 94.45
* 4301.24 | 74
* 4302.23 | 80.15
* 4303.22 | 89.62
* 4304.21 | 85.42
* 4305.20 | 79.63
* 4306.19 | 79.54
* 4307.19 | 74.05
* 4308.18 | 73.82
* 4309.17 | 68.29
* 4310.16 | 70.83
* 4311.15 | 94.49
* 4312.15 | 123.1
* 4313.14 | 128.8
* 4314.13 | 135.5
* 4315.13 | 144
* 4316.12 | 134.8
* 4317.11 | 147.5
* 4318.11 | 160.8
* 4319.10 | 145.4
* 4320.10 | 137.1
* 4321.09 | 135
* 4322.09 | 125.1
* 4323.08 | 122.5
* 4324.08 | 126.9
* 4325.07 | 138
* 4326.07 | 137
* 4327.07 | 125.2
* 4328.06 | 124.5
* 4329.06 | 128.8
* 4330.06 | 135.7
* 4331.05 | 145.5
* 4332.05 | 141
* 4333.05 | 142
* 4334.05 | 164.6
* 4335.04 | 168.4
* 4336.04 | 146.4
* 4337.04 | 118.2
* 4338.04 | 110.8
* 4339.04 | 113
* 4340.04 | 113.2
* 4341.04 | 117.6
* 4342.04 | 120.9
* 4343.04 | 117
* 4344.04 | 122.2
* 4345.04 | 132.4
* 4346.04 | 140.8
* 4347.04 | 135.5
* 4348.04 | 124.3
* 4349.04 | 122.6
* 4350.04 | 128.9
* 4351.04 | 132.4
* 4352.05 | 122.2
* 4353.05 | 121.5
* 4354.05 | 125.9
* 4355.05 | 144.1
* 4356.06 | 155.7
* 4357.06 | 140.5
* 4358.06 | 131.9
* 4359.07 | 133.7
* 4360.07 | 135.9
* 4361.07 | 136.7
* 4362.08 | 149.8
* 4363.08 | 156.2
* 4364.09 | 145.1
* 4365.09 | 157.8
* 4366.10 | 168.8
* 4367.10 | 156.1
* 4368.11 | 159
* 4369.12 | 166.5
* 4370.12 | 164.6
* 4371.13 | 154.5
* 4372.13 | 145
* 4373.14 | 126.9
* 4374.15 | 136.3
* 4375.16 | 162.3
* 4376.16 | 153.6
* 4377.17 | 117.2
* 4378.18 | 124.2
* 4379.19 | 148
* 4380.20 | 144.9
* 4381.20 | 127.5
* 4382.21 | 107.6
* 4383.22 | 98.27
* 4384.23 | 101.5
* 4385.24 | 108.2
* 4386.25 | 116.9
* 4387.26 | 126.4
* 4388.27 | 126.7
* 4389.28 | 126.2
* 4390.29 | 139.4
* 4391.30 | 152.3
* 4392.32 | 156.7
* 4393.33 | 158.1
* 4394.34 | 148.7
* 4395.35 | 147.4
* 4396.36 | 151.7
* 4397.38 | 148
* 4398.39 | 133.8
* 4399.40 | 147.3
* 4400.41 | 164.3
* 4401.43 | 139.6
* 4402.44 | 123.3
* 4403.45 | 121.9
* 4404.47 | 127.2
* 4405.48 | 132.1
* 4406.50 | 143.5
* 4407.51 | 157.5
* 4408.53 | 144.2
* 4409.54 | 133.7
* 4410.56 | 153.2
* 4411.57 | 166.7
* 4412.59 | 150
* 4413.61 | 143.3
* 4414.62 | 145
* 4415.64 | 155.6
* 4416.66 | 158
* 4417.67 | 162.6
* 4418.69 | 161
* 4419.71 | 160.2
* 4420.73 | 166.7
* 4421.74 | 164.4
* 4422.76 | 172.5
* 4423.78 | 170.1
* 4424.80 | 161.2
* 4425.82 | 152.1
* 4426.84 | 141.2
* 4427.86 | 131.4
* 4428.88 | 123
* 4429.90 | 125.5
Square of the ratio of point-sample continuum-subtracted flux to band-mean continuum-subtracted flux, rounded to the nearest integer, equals 0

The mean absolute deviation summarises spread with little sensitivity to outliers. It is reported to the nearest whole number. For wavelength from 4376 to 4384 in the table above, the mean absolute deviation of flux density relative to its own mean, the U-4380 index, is 16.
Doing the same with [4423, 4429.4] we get 15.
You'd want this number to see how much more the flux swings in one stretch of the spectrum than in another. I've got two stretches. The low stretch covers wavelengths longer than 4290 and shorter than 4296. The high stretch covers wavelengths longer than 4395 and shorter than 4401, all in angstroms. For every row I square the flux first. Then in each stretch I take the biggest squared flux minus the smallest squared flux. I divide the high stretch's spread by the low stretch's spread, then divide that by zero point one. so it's 9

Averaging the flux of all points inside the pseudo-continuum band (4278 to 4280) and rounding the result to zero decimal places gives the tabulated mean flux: 125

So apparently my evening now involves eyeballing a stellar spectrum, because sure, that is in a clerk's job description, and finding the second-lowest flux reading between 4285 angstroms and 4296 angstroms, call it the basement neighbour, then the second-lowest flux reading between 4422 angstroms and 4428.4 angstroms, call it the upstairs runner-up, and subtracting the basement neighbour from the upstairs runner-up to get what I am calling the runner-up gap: 40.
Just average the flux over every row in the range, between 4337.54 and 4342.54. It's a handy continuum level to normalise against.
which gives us 115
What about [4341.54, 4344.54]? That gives 120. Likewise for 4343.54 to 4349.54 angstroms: 130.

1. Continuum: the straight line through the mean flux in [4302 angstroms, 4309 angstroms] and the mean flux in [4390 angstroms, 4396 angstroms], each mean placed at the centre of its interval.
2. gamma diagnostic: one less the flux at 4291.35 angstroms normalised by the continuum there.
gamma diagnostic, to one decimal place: -0.7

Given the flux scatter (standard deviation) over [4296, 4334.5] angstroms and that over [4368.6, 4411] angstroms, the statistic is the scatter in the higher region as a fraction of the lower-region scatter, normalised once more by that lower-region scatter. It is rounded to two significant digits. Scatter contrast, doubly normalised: 0.023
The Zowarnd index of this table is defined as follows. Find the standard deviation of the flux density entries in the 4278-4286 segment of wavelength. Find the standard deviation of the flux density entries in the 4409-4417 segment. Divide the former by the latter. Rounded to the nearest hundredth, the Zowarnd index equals 1.00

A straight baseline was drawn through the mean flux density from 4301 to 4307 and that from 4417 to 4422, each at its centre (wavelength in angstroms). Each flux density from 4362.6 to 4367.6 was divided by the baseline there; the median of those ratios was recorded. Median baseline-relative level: 1.27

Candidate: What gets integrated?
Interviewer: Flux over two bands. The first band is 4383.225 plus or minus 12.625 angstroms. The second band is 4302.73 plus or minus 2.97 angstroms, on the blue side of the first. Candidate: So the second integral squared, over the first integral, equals 73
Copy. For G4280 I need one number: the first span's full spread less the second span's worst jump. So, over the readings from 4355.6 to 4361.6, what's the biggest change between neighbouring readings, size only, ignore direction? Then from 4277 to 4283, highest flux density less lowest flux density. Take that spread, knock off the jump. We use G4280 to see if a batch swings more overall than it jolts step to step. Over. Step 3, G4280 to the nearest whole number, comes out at 2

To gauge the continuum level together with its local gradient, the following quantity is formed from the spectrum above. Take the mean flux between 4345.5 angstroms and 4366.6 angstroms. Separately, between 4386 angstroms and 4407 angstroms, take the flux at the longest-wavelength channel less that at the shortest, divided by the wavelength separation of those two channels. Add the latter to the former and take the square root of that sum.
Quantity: 11.8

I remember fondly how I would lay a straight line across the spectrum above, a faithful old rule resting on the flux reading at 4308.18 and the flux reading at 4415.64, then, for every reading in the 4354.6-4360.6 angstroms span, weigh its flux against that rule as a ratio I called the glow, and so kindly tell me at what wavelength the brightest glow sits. 4356.06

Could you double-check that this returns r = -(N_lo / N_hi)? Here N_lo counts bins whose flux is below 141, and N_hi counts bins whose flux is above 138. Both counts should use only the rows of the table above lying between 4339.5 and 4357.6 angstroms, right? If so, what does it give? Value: -4.0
